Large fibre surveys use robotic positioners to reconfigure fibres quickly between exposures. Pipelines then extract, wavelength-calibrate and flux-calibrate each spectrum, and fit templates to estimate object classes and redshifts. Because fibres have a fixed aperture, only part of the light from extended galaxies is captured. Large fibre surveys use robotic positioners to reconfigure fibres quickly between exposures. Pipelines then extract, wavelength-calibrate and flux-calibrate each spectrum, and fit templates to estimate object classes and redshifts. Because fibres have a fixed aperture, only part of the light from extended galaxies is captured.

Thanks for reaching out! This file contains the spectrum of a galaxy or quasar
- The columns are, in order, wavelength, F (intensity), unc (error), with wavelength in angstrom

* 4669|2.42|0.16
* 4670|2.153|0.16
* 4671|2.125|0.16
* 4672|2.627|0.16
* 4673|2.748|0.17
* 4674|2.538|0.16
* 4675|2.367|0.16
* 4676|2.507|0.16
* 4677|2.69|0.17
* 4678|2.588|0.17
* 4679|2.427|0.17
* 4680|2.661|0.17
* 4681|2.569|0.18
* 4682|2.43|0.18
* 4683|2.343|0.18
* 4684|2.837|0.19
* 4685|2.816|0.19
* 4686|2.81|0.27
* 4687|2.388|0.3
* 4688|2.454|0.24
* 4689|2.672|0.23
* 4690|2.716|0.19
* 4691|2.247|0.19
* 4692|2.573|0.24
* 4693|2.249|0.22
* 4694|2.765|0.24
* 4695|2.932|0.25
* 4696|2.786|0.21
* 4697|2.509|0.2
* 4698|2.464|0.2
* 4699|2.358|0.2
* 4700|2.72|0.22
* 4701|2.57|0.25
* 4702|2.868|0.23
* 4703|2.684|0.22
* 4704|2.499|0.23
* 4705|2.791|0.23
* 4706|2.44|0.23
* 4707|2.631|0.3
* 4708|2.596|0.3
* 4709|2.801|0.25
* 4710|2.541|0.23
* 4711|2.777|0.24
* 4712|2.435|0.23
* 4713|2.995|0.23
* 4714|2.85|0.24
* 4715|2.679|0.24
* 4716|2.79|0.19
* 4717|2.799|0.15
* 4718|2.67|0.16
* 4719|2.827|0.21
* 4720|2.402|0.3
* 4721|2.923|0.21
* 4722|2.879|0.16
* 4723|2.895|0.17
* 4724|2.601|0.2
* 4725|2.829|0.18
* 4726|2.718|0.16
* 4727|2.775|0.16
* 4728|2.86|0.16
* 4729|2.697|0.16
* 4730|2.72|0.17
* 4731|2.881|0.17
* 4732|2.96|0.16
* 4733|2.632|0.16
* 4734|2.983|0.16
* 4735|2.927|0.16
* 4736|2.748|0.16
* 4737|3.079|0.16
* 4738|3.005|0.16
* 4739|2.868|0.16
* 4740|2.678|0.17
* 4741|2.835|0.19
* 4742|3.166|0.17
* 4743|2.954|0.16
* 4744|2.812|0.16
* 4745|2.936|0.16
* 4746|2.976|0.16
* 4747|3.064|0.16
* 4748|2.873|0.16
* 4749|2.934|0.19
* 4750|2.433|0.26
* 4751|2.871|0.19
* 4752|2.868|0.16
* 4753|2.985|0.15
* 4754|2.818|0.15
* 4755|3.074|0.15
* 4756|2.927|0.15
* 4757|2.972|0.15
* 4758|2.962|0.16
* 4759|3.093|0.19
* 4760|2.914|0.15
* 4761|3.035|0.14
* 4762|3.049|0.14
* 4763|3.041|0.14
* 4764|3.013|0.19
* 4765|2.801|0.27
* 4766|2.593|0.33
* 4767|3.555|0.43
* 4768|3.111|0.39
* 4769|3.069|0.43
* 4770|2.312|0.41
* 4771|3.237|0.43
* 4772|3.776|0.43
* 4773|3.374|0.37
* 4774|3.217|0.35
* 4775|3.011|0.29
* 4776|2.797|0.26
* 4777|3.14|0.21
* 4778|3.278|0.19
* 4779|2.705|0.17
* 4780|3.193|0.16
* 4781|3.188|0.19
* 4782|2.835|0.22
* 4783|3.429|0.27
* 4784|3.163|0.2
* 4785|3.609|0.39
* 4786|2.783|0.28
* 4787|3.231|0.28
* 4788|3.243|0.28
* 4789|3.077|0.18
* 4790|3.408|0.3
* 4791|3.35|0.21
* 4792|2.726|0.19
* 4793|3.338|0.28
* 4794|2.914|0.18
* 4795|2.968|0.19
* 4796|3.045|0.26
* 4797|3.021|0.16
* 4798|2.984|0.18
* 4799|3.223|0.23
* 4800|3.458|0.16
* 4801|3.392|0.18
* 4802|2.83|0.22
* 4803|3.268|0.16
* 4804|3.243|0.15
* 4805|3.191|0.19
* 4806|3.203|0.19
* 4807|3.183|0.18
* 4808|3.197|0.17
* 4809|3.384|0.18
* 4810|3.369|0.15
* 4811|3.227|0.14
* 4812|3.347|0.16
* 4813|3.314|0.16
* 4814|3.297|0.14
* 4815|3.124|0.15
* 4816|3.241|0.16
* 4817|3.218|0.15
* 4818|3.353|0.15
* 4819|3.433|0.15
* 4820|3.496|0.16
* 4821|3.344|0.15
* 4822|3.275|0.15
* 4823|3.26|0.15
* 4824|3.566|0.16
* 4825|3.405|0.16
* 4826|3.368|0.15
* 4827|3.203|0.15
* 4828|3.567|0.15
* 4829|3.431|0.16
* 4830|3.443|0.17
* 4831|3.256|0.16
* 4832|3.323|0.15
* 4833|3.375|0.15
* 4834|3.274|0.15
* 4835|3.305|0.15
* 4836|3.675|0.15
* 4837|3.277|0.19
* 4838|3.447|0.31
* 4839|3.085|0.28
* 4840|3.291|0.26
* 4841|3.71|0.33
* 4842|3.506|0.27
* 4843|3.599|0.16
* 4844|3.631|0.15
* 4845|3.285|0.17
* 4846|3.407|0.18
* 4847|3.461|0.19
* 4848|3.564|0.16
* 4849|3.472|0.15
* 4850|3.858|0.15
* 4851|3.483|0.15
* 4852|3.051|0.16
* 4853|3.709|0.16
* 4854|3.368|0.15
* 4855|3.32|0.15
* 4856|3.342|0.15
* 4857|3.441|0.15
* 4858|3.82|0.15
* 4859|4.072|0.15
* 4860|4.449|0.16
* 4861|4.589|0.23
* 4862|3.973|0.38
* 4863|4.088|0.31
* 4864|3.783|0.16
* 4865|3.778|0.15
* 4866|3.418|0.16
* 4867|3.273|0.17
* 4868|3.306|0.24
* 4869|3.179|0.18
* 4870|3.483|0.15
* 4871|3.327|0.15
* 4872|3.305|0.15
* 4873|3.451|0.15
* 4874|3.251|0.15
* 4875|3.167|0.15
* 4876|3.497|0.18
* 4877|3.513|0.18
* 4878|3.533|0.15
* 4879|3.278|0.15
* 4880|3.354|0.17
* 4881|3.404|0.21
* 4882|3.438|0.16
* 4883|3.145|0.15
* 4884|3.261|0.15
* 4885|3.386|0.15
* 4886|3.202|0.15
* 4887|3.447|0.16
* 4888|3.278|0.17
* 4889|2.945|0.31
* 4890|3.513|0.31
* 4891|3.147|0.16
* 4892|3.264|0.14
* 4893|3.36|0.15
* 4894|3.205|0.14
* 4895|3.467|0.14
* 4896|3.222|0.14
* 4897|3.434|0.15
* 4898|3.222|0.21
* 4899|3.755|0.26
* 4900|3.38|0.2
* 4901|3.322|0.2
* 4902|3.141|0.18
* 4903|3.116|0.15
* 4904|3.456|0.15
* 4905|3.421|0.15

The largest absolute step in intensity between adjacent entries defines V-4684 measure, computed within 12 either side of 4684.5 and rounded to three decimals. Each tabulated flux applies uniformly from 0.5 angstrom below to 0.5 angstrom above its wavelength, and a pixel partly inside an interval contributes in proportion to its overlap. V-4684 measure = 0.516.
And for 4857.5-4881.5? 0.616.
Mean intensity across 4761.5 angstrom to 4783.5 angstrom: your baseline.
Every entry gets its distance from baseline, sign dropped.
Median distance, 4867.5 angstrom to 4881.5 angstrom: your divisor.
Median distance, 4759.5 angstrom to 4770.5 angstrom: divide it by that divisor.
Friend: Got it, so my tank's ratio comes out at 0.25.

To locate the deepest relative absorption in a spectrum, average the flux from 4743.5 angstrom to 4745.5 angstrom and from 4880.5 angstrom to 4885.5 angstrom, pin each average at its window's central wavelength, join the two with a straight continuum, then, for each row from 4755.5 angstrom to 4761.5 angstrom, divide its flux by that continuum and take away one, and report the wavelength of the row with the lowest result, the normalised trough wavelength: 4760 angstrom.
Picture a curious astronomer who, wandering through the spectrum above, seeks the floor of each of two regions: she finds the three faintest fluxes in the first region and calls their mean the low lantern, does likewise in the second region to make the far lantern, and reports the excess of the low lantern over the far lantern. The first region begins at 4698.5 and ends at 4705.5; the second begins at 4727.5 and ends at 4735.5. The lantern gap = -0.21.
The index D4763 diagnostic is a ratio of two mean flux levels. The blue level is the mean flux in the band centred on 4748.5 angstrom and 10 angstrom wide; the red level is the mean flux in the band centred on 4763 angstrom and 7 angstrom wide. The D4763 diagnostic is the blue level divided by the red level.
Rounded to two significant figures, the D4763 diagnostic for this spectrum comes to 0.98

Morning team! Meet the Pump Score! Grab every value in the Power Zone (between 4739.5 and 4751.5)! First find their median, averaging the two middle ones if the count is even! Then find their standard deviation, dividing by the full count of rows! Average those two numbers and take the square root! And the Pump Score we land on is 1.24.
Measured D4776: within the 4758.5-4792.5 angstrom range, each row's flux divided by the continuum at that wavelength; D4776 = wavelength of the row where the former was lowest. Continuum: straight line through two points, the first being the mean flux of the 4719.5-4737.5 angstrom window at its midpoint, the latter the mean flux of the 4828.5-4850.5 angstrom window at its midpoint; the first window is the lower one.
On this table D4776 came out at 4770 angstrom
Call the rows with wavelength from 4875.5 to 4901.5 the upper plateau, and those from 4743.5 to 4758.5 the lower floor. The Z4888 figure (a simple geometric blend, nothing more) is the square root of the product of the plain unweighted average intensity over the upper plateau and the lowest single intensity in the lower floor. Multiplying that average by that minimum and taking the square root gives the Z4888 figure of 2.85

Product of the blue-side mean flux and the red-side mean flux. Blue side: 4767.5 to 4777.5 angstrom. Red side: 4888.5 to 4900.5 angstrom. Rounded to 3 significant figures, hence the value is 10.3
